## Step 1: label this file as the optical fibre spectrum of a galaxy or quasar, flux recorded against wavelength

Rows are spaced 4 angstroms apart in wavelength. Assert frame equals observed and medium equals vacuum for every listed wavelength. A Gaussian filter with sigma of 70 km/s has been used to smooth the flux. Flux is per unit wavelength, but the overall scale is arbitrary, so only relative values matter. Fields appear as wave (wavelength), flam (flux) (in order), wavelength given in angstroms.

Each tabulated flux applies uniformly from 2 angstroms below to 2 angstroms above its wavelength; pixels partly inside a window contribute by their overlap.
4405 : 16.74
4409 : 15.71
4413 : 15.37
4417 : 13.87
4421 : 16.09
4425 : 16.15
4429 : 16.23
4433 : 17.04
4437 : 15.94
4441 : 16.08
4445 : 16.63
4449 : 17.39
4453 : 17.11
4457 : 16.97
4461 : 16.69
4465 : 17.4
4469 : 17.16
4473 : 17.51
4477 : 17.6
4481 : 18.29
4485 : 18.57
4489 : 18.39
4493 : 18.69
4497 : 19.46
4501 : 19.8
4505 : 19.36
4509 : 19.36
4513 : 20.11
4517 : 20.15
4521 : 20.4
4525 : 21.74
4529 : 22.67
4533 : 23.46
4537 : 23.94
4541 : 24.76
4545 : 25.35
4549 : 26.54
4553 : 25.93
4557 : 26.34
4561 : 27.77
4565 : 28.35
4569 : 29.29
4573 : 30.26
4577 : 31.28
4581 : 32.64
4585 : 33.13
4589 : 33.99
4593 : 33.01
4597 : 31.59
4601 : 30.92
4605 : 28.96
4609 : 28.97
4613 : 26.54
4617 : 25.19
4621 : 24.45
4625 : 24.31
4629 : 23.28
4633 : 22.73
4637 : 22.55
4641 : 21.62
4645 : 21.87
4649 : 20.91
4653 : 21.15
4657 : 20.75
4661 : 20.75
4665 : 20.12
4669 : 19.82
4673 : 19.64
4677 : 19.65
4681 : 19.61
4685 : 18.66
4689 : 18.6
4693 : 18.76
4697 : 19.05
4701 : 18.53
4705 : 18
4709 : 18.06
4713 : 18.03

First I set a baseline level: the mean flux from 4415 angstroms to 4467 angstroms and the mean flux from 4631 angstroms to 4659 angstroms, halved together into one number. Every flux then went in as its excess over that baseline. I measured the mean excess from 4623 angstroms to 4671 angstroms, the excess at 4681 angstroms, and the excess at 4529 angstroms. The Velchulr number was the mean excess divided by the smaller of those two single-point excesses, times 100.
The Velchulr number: 460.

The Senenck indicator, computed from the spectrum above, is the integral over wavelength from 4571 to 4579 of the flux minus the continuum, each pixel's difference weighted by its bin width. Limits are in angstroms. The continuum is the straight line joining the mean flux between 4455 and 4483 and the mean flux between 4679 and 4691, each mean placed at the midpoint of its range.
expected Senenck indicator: 101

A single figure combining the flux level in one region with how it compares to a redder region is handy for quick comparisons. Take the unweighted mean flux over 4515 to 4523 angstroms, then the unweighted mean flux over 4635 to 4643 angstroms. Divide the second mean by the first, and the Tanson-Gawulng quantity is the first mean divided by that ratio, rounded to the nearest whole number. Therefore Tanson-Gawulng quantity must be 19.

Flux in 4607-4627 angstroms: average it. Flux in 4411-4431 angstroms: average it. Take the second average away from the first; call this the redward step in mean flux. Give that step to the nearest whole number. 10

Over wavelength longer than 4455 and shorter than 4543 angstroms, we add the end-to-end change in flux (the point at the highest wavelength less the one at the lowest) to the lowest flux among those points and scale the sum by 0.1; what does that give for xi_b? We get 2.4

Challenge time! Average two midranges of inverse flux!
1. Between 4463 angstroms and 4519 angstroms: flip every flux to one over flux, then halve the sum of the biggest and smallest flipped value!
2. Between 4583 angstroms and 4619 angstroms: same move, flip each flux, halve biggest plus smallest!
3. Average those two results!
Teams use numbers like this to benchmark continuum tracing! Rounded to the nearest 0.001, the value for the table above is 0.044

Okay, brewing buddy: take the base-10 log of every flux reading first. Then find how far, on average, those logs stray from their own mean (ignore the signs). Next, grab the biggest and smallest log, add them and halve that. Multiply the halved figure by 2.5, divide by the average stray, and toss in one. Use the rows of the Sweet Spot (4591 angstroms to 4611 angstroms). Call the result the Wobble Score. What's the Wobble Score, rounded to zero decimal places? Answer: 191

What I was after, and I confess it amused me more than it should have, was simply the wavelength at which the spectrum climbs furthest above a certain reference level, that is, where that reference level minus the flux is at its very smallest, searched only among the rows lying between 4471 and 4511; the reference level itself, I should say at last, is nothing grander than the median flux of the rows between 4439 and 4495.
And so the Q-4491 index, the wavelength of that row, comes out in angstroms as 4501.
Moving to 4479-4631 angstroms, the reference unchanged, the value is 4589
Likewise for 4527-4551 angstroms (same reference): 4549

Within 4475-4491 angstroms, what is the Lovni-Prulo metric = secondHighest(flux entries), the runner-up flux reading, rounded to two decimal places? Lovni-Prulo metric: 18.39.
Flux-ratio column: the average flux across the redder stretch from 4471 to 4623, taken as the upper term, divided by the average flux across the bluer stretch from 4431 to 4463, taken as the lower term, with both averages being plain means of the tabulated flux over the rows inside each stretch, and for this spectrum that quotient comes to 1.5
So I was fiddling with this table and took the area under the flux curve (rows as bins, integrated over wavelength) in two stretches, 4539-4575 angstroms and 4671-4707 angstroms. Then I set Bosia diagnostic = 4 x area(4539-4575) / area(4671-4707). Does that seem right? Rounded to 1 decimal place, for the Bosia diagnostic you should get 5.7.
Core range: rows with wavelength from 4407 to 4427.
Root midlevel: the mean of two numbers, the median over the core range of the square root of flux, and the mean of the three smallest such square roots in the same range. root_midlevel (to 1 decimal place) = 3.9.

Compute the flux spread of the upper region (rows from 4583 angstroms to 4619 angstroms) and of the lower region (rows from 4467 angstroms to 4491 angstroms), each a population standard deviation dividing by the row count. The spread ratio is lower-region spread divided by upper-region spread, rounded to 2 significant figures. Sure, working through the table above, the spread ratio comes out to 0.18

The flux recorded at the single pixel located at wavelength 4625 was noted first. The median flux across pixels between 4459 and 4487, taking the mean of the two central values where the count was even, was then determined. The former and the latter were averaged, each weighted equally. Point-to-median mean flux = 20.9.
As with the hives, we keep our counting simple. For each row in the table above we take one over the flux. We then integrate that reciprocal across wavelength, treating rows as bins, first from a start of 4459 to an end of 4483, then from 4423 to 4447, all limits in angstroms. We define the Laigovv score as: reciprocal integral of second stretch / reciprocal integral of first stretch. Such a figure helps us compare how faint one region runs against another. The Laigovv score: 1.1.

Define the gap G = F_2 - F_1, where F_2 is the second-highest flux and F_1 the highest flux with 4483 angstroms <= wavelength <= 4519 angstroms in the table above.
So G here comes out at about 0.0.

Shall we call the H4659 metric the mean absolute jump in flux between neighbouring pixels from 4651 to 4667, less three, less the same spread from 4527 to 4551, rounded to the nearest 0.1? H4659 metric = -3.4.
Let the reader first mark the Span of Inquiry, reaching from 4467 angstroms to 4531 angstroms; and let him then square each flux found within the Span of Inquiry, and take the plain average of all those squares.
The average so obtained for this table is 376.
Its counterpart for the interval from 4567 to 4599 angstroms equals 1020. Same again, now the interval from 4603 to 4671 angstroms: 545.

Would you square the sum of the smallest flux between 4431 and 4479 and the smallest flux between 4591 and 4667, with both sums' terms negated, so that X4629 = 1300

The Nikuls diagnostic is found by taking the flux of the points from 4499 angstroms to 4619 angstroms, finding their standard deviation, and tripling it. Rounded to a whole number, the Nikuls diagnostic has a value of 14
